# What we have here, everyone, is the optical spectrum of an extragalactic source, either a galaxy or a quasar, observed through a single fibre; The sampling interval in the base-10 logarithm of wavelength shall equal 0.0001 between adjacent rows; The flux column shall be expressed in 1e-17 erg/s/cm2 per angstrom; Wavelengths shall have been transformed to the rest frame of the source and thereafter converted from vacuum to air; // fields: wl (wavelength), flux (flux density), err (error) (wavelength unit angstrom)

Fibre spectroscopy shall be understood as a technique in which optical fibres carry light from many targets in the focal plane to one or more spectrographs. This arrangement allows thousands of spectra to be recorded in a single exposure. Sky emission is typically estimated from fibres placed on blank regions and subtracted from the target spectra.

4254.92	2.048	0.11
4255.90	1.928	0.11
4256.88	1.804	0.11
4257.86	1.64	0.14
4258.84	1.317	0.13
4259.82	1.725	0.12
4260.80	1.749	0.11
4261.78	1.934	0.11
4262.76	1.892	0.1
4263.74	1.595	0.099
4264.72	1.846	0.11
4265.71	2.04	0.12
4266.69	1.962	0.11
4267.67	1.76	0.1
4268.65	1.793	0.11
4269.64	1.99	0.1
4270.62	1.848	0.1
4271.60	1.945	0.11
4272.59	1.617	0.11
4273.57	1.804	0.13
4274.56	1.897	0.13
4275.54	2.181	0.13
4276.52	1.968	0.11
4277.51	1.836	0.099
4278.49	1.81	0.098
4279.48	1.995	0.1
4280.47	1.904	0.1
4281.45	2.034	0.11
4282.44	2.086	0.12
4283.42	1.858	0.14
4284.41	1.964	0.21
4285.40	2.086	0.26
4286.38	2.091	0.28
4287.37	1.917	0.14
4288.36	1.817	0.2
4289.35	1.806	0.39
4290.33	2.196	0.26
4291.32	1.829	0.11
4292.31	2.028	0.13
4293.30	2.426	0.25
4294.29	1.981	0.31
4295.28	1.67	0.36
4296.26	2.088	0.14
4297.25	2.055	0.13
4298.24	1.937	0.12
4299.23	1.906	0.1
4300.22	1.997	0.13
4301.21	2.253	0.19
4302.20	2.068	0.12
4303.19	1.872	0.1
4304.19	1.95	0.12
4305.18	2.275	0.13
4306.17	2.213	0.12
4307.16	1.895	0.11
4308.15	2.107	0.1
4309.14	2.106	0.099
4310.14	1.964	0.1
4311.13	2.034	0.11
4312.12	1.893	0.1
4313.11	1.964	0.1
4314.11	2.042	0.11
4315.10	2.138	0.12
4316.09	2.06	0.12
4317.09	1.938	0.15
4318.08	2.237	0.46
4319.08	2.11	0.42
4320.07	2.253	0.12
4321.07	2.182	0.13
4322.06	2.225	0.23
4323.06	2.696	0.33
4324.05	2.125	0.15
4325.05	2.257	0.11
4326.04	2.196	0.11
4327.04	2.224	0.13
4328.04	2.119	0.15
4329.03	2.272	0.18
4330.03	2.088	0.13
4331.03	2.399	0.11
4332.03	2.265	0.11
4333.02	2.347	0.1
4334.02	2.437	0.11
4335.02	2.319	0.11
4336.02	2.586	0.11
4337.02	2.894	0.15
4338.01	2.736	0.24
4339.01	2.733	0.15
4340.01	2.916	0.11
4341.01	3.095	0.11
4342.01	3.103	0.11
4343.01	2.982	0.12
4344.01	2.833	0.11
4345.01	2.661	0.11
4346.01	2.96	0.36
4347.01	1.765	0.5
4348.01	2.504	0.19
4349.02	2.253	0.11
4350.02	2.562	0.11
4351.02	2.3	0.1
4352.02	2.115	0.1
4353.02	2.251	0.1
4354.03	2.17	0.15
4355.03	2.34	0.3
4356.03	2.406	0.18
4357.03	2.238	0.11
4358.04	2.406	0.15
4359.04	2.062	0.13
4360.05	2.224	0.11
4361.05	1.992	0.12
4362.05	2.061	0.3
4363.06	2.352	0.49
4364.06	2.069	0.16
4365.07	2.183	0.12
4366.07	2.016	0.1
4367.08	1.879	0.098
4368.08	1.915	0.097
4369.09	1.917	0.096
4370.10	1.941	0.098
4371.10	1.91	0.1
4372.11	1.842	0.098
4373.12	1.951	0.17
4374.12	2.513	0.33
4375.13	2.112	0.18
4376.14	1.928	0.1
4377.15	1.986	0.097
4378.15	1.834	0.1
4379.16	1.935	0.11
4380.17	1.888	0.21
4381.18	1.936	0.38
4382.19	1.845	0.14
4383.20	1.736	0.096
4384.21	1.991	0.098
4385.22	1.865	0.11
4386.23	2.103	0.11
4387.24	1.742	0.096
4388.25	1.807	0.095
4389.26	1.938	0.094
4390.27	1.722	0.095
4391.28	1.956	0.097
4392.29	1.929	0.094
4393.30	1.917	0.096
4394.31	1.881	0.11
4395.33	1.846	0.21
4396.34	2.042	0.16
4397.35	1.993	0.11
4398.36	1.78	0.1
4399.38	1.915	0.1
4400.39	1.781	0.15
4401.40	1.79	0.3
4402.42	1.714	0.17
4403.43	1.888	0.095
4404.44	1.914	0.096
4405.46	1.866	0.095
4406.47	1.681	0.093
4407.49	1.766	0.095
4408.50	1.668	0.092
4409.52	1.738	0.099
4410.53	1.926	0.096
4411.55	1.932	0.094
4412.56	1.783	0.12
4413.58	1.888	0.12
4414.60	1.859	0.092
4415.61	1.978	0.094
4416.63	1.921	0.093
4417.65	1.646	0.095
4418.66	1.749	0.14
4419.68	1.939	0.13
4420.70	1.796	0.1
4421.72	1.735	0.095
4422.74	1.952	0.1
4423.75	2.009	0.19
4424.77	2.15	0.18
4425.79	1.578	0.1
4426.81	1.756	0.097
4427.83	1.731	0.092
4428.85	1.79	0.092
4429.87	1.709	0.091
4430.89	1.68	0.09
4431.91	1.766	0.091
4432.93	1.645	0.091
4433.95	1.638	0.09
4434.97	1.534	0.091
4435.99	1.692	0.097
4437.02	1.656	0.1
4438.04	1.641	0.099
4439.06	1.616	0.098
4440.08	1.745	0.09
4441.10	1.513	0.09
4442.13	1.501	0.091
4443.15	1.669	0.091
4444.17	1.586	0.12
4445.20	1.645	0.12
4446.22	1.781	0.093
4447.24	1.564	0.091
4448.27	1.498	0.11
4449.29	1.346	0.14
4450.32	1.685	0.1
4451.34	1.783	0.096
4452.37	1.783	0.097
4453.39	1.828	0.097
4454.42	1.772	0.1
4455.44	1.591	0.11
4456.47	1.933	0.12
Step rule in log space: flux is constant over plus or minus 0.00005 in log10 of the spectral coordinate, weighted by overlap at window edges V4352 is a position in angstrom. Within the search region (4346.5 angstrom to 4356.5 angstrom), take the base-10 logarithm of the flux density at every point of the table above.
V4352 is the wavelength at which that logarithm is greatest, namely 4350.02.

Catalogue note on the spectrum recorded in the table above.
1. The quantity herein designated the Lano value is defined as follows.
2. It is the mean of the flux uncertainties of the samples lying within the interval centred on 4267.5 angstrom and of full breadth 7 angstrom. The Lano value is 0.107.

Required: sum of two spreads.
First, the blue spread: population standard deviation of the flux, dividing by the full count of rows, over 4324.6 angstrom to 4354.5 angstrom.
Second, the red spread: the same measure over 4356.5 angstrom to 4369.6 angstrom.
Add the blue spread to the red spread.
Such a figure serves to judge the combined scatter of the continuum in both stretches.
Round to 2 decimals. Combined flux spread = 0.50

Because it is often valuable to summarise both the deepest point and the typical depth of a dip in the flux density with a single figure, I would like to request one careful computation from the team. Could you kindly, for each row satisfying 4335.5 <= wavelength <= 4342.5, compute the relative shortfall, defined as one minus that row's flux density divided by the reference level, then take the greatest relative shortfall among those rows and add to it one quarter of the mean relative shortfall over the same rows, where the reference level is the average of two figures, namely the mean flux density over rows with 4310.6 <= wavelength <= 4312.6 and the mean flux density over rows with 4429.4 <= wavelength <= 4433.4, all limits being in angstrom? -0.55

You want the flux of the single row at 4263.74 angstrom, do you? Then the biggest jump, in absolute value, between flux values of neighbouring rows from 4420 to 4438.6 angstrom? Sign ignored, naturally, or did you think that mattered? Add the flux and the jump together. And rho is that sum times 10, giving 21.7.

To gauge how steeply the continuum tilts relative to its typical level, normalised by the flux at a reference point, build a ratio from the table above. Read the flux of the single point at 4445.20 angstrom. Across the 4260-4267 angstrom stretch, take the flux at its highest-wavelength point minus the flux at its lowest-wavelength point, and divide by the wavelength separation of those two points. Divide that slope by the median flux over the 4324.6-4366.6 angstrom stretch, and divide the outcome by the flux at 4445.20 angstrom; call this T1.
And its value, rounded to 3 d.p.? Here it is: 0.010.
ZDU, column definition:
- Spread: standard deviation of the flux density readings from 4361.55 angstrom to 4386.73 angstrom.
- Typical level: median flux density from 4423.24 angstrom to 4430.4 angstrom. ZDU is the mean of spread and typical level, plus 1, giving 1.96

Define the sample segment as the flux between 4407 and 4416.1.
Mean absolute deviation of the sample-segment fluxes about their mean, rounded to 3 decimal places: 0.088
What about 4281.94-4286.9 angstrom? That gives 0.085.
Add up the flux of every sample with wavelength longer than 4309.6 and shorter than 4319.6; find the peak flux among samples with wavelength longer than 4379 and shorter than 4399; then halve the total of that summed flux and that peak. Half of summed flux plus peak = 11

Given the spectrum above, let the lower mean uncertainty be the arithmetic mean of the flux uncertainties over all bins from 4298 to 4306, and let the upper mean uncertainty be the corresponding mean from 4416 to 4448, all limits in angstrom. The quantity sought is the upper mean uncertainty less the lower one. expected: -0.022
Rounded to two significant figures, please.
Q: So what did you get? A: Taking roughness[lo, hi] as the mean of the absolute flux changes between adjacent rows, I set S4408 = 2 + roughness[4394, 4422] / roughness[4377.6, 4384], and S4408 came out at 3.4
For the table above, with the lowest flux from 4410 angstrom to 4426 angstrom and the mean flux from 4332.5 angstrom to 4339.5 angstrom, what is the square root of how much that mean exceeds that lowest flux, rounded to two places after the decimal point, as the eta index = 1.00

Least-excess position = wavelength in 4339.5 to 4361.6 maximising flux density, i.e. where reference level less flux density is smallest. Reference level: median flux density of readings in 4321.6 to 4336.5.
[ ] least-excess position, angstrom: 4342.01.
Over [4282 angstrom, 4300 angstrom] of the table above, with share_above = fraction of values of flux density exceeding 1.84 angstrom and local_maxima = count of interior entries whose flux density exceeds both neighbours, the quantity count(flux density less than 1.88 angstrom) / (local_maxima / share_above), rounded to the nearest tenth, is 1.0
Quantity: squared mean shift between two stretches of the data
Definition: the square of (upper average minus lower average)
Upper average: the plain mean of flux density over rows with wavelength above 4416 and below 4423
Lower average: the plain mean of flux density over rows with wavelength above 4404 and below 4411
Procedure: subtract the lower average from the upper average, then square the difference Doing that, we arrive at 0.00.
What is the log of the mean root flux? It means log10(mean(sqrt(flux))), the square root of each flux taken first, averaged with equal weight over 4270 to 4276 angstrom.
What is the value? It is 0.137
